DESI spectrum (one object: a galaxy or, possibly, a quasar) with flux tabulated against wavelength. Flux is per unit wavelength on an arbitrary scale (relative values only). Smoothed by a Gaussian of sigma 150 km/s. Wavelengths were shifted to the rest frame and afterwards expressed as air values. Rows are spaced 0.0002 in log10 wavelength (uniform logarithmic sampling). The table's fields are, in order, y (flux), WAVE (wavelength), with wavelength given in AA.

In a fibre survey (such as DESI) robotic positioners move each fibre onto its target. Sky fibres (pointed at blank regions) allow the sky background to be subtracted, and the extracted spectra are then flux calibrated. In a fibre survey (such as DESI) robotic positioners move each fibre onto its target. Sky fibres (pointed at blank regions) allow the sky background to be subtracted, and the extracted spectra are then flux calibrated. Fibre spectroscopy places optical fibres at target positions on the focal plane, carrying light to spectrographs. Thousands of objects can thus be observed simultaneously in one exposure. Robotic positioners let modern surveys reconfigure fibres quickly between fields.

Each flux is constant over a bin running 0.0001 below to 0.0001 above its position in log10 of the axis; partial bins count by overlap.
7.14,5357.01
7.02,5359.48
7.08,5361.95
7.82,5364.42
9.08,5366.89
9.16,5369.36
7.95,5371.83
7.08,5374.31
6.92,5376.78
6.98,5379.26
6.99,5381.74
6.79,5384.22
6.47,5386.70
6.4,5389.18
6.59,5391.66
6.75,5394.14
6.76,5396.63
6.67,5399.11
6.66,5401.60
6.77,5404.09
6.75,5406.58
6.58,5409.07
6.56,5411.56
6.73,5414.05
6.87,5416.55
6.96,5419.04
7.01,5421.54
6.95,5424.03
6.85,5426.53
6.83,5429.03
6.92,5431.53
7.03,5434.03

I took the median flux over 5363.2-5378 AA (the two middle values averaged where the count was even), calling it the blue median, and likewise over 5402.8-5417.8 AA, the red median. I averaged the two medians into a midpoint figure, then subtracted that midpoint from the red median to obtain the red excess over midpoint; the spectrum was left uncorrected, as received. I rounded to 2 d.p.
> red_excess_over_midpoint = -0.57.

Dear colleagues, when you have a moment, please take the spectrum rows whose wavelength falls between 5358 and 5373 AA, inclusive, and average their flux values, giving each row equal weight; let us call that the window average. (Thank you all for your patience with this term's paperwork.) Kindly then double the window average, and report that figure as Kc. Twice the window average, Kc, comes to 16.0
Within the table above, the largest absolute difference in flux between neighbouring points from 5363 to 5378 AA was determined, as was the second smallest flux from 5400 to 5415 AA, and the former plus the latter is 7.84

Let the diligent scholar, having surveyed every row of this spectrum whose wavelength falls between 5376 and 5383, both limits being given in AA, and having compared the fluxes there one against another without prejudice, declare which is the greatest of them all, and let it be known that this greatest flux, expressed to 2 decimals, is 6.99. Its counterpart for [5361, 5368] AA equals 9.08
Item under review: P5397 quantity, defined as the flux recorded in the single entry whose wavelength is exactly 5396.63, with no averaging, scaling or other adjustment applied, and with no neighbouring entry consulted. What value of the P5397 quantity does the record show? 6.76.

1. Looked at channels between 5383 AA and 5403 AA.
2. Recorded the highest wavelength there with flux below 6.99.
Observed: 5401.60 AA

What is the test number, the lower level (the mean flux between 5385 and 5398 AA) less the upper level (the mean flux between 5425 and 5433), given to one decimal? -0.3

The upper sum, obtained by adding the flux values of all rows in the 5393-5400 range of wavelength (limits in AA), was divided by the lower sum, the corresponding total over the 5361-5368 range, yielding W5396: 0.84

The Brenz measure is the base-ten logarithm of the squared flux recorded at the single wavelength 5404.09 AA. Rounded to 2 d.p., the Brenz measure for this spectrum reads 1.66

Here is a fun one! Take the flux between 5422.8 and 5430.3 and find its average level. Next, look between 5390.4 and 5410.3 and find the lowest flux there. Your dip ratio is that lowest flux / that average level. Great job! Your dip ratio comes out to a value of 0.96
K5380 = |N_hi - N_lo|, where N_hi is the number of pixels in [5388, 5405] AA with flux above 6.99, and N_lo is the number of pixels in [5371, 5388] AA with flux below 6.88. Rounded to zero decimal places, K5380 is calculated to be 2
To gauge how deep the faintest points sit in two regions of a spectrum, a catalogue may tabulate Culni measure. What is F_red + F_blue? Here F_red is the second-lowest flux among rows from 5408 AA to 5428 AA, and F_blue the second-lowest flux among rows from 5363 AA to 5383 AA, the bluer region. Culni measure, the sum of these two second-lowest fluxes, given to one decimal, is 13.6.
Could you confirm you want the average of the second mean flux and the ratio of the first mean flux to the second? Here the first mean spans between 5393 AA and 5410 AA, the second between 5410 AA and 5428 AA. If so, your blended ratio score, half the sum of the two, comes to 3.91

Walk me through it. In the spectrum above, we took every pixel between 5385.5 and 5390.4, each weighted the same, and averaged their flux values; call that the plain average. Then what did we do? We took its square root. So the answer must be 2.54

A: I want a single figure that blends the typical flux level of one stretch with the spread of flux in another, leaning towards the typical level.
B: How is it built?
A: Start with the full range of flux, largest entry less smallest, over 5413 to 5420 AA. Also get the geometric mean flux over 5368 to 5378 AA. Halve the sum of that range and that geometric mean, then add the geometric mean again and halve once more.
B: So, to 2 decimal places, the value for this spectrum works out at 5.85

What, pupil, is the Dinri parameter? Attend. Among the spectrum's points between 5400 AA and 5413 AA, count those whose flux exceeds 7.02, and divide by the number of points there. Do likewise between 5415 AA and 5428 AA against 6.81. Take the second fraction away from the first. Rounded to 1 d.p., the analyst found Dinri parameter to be -1.0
